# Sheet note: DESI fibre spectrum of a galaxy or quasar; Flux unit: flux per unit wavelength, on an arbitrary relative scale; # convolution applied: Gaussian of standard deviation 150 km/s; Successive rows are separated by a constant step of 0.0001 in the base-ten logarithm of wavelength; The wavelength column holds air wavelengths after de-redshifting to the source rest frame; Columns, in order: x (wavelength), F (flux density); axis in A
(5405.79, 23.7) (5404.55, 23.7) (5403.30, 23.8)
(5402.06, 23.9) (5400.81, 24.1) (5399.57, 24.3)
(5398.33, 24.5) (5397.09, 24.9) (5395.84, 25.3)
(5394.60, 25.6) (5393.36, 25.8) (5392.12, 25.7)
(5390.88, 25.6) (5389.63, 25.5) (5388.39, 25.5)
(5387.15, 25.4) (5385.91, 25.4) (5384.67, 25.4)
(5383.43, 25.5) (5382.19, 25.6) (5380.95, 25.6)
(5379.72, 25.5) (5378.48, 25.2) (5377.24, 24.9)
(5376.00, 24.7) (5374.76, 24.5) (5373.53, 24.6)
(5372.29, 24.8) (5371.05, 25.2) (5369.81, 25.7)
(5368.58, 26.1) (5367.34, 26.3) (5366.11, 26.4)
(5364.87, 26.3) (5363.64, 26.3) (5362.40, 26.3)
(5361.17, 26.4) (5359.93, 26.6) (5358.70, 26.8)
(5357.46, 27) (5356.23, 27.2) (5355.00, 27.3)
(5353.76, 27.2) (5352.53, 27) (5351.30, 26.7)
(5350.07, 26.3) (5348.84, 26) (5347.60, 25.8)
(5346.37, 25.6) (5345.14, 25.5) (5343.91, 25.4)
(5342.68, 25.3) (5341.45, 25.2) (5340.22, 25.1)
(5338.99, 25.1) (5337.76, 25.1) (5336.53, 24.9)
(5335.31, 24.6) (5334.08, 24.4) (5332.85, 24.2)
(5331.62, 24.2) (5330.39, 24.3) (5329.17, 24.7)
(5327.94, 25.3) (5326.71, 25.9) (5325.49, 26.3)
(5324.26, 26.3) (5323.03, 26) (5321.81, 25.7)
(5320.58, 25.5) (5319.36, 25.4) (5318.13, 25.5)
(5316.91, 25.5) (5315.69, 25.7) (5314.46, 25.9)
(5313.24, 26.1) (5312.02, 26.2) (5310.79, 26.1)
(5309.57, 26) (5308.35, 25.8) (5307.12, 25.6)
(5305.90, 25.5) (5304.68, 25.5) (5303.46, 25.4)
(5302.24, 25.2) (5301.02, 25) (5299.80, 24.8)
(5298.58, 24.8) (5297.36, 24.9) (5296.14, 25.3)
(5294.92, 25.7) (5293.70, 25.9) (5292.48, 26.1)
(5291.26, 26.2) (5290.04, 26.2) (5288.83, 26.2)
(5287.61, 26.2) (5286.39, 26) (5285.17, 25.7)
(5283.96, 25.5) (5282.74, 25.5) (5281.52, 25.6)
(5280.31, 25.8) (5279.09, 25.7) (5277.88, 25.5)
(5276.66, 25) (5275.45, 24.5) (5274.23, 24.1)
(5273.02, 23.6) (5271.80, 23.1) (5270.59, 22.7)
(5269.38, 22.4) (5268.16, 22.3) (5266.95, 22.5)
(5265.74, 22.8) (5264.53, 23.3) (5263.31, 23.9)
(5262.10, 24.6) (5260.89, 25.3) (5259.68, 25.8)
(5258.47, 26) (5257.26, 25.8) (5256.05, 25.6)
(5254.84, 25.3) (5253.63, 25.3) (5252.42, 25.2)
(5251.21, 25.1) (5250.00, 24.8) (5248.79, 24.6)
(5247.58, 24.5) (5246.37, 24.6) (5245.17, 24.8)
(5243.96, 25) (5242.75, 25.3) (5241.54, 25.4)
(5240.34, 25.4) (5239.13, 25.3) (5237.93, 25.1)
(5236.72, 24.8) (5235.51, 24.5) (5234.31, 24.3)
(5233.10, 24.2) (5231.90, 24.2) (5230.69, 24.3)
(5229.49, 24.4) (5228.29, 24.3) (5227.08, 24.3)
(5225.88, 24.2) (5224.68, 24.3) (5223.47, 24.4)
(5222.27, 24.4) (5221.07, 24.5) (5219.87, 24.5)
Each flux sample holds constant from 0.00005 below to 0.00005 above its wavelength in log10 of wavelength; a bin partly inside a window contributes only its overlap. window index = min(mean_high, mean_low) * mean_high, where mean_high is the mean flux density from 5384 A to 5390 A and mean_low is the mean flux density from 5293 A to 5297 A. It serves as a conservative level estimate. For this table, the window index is 647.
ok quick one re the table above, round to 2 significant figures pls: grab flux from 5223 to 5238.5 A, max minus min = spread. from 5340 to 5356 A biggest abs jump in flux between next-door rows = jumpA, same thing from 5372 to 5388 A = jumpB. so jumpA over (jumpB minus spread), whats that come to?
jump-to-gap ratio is -0.67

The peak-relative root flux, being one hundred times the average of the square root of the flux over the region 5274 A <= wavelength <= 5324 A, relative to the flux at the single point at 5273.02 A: 21.4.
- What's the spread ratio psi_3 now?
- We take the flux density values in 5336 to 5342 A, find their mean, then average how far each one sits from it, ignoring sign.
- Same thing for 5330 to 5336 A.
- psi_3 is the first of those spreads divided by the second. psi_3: 0.6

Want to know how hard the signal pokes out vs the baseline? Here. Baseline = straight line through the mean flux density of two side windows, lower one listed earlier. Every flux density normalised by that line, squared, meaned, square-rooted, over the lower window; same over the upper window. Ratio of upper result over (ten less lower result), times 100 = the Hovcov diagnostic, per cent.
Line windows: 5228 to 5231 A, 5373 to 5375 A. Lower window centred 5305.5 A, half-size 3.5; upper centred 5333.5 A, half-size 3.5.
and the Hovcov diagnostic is 11.1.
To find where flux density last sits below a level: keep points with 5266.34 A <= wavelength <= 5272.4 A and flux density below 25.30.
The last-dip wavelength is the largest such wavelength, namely 5271.80 A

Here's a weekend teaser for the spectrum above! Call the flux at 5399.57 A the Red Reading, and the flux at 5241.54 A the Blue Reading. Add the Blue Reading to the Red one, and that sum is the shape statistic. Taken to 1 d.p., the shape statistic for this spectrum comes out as 49.7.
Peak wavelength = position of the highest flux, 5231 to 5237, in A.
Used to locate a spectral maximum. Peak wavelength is 5236.72 A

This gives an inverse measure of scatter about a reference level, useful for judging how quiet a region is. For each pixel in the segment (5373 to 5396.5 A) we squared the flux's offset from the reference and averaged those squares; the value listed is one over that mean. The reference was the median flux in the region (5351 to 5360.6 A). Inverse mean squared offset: 0.34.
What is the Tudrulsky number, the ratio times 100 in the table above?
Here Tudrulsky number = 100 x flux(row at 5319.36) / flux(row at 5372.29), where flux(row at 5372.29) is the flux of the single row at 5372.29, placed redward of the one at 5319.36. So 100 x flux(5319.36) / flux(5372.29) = 102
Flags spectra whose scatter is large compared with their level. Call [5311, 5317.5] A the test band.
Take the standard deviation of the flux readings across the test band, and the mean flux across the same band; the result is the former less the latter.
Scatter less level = -25.6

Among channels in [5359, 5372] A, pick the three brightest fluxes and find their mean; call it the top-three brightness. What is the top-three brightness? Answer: 26.5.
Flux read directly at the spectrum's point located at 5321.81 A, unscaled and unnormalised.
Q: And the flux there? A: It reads 25.7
